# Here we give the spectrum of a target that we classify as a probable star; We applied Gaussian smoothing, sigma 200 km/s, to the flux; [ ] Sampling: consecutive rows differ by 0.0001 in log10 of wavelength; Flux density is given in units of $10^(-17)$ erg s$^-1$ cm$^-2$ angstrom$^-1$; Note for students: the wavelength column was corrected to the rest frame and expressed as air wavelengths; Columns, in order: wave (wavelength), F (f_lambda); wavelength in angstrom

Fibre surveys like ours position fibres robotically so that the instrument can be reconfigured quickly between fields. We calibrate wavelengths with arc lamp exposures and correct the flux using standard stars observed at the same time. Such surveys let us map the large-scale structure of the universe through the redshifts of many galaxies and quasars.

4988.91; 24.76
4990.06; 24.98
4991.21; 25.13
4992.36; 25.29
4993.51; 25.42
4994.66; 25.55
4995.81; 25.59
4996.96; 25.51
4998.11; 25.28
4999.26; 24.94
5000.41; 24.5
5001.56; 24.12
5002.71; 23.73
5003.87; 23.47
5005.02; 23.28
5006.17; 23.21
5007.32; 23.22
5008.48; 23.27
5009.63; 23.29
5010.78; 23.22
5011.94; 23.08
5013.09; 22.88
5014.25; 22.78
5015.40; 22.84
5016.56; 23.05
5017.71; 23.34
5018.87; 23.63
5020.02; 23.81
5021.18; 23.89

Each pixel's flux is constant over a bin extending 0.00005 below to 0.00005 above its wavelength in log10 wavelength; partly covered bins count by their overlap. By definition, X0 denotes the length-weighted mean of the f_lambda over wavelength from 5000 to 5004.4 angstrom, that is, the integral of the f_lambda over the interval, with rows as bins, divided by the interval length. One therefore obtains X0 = 23.9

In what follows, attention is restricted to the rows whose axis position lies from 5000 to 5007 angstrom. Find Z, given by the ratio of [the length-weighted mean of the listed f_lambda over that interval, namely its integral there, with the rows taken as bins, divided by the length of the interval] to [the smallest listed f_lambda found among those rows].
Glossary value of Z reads 1.02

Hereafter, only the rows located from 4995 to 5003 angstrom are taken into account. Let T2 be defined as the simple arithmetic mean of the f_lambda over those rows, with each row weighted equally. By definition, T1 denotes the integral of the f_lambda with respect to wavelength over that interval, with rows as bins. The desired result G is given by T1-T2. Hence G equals 174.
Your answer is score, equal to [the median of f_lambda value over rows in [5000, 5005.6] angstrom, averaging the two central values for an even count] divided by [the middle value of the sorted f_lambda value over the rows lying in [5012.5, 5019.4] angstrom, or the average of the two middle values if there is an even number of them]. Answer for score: 1.03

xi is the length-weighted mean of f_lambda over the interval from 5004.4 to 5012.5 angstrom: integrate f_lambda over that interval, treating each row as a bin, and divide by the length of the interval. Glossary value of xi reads 23.2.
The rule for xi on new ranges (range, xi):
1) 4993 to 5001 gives 25.3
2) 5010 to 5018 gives 23.0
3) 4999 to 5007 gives 23.8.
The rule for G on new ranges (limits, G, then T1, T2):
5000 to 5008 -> 165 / 189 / 23.6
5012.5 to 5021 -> 174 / 197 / 23.2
